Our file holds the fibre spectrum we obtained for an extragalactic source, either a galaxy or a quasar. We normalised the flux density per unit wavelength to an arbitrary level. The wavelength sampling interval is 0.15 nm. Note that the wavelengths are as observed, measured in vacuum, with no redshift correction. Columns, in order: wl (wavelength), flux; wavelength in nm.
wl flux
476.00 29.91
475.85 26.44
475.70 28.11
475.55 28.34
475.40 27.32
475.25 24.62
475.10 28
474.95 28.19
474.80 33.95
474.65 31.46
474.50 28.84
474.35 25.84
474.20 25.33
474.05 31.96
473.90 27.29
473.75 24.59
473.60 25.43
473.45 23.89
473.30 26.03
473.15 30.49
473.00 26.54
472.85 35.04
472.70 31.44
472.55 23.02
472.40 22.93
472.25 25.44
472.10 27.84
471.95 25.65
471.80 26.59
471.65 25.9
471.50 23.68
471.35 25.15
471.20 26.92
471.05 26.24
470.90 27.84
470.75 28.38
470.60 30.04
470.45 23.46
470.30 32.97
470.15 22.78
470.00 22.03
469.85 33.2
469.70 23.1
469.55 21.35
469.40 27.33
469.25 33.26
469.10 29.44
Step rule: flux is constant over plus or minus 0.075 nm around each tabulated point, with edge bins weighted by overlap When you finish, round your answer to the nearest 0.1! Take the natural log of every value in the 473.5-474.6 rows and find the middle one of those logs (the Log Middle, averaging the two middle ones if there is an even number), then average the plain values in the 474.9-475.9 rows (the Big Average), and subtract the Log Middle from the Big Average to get 24.0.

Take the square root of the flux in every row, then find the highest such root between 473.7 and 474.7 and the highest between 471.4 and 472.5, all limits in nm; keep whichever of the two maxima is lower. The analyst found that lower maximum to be 5.28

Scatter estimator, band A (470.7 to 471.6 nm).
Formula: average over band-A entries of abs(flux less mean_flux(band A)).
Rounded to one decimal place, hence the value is 1.3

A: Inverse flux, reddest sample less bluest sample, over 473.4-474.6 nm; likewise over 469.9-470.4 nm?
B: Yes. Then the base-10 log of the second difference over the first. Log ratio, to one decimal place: 0.3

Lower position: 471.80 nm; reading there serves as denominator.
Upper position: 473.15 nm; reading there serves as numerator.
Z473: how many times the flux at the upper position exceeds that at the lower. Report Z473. 1.15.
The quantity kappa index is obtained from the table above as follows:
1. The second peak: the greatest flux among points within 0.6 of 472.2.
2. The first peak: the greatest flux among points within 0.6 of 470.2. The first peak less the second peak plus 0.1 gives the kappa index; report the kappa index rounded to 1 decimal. 1.9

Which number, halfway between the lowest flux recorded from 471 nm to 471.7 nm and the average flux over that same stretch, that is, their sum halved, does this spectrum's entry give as 24.6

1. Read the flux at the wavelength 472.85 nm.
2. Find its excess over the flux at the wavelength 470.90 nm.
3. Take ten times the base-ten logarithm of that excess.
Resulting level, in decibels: 8.6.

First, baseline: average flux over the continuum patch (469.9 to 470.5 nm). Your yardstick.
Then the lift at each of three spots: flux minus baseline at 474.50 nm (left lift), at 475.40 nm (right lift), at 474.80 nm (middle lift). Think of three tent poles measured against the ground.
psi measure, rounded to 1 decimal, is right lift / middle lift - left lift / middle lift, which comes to -0.2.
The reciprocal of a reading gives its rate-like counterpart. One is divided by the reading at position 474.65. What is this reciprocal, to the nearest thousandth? 0.032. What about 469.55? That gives 0.047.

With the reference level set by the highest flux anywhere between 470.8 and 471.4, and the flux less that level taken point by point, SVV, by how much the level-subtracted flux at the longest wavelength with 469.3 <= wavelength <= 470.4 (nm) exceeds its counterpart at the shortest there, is 5.6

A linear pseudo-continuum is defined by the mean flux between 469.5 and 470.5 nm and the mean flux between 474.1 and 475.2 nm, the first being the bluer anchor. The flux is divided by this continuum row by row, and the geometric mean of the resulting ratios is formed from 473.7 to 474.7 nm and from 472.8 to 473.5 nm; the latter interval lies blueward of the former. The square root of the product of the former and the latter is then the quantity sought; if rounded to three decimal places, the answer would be 0.994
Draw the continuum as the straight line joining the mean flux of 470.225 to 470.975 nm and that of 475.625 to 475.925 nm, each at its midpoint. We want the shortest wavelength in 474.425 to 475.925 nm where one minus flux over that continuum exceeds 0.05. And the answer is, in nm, 475.25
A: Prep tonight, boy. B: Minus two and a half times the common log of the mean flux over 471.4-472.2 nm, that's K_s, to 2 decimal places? -3.53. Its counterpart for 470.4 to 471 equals -3.60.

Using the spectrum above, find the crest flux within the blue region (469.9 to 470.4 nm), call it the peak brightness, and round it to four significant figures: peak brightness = 32.97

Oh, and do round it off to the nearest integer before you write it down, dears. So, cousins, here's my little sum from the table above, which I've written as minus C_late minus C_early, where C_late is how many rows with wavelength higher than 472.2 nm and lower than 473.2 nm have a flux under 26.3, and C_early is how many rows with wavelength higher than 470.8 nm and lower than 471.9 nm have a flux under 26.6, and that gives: -8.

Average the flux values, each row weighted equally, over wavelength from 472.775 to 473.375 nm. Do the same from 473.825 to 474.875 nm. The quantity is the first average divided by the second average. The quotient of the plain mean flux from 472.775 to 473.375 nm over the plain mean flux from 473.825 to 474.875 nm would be 1.01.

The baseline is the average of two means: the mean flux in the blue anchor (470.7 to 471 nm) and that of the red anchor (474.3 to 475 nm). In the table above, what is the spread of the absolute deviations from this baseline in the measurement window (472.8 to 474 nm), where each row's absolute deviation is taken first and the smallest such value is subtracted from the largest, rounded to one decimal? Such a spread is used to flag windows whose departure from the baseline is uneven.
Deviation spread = 4.6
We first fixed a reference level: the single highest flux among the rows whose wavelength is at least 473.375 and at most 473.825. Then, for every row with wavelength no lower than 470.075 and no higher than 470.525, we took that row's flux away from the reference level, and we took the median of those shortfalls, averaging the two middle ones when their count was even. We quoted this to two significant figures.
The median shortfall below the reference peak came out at 2.0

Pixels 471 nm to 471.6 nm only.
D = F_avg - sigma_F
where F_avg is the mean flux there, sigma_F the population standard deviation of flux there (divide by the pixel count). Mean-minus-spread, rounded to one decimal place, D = 24.3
